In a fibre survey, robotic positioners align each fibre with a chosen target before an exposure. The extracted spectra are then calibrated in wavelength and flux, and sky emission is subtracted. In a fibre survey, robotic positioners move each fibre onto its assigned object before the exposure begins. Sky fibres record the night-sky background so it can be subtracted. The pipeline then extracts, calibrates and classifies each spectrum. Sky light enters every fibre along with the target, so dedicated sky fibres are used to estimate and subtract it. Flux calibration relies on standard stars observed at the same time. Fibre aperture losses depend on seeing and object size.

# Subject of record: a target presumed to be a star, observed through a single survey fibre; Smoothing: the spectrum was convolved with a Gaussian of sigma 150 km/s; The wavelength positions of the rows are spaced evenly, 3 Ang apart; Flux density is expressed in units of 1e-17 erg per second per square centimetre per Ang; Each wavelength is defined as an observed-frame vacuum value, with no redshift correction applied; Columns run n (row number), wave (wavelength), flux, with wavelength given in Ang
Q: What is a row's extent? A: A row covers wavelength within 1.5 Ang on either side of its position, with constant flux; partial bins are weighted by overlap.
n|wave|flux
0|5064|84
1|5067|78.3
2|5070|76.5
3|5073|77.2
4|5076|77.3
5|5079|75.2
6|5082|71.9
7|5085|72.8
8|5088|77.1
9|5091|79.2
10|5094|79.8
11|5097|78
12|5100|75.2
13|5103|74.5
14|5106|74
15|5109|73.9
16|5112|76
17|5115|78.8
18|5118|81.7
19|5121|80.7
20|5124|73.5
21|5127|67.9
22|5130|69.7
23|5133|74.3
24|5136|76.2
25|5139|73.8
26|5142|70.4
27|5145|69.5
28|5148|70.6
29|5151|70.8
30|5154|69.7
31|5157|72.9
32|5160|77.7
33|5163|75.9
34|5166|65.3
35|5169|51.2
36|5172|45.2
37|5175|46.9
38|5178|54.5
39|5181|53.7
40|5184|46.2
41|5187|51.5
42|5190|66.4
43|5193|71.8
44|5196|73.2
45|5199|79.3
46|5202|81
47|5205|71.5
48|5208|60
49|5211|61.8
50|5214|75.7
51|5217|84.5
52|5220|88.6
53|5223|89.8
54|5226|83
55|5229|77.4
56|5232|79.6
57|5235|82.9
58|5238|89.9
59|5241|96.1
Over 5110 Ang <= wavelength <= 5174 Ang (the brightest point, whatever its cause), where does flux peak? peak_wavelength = 5118 Ang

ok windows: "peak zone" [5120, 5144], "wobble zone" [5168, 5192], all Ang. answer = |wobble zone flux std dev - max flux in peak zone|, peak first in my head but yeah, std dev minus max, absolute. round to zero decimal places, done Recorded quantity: 74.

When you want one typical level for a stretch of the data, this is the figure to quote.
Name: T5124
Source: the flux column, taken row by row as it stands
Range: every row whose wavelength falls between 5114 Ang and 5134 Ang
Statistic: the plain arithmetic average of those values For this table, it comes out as 75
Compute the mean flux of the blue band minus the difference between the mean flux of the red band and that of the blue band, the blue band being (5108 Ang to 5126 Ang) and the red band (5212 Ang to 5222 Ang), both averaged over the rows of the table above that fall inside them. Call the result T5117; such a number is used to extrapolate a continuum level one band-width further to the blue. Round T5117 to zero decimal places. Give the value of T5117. 72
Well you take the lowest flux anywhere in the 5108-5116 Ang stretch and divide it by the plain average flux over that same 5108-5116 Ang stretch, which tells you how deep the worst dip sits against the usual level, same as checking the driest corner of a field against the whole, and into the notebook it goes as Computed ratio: 0.97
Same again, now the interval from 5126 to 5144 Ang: 0.94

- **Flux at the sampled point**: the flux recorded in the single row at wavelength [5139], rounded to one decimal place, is 73.8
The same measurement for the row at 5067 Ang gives 78.3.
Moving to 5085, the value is 72.8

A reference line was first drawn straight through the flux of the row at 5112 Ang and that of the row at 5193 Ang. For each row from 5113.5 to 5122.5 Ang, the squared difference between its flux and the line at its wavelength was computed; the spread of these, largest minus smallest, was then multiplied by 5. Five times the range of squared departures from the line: 137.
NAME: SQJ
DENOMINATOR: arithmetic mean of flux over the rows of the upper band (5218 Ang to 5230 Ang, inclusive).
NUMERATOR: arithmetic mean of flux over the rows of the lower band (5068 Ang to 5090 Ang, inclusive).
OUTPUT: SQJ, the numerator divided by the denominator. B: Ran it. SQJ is 0.89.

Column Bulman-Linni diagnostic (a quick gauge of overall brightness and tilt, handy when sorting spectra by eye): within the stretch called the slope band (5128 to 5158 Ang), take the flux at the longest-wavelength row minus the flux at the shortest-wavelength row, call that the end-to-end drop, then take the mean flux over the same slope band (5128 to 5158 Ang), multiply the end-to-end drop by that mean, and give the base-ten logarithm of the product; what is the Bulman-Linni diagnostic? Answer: 2.36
